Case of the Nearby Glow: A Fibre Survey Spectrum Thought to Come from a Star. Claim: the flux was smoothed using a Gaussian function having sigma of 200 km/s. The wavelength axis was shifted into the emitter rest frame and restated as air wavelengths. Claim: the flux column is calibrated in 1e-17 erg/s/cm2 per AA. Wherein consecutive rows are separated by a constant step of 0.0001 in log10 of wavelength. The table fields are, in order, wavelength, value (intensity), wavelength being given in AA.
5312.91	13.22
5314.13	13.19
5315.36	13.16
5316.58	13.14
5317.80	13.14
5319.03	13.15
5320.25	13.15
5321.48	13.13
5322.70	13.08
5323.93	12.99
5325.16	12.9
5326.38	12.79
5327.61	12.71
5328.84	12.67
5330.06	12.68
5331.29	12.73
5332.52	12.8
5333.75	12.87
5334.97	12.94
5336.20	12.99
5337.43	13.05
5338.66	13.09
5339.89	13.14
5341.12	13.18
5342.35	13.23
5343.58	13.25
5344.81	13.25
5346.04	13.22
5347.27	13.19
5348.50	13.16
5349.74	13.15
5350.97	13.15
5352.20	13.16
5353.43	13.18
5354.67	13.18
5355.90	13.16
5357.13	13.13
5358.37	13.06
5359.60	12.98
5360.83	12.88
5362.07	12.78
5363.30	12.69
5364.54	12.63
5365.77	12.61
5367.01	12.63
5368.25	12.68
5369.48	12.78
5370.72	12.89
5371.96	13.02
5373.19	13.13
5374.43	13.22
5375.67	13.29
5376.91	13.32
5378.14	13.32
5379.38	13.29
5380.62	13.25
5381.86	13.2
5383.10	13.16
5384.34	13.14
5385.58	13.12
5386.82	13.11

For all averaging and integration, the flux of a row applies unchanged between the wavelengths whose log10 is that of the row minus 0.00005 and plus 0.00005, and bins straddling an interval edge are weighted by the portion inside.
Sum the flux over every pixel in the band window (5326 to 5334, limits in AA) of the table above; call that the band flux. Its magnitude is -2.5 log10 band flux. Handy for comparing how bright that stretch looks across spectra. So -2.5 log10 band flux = -4.88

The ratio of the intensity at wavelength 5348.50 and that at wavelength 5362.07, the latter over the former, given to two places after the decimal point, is 0.97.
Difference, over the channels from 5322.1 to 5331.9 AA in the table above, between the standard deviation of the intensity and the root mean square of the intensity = -12.7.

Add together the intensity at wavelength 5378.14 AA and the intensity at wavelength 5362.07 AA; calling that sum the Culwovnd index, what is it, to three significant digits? 26.1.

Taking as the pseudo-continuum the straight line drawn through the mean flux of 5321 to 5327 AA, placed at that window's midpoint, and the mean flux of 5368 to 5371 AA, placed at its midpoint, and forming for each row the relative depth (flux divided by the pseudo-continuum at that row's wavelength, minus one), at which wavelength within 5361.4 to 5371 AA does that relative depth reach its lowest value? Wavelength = 5365.77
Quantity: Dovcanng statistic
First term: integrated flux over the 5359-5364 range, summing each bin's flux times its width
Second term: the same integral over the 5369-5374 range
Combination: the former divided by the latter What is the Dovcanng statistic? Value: 0.99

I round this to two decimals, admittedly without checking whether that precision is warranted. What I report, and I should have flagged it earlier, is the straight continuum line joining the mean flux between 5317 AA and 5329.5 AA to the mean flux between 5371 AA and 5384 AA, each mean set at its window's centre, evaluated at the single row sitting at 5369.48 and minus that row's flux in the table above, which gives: 0.40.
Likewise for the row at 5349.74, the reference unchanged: -0.06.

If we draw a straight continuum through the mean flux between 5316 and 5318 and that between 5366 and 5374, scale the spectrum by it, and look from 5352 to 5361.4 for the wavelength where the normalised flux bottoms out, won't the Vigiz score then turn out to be 5360.83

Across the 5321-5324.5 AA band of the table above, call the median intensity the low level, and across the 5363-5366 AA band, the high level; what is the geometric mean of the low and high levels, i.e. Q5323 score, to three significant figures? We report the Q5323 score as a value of 12.9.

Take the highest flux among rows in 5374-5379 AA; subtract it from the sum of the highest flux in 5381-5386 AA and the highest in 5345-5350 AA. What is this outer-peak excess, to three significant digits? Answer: 13.1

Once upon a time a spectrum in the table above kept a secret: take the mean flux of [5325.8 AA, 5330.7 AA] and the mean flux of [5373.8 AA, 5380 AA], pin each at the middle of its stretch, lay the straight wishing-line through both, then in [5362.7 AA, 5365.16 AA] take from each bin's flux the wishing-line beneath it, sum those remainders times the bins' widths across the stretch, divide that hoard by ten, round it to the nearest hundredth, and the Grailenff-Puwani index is -0.12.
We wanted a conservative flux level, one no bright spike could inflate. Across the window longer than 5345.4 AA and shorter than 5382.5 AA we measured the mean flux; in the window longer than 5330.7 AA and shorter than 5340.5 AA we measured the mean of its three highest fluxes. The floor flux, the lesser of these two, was 13.0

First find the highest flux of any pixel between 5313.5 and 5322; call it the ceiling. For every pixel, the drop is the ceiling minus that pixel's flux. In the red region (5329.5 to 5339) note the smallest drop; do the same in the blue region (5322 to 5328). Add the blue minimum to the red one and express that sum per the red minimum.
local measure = 2.1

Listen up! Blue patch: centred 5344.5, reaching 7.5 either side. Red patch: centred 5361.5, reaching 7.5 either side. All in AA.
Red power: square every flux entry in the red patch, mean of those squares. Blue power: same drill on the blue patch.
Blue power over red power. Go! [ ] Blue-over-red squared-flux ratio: 1.05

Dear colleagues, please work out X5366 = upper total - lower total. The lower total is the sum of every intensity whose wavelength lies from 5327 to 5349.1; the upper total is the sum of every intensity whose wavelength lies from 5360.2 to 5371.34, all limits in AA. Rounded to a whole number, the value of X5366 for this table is -120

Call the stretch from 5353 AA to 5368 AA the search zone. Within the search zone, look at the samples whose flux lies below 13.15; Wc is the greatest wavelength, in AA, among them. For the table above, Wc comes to 5367.01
